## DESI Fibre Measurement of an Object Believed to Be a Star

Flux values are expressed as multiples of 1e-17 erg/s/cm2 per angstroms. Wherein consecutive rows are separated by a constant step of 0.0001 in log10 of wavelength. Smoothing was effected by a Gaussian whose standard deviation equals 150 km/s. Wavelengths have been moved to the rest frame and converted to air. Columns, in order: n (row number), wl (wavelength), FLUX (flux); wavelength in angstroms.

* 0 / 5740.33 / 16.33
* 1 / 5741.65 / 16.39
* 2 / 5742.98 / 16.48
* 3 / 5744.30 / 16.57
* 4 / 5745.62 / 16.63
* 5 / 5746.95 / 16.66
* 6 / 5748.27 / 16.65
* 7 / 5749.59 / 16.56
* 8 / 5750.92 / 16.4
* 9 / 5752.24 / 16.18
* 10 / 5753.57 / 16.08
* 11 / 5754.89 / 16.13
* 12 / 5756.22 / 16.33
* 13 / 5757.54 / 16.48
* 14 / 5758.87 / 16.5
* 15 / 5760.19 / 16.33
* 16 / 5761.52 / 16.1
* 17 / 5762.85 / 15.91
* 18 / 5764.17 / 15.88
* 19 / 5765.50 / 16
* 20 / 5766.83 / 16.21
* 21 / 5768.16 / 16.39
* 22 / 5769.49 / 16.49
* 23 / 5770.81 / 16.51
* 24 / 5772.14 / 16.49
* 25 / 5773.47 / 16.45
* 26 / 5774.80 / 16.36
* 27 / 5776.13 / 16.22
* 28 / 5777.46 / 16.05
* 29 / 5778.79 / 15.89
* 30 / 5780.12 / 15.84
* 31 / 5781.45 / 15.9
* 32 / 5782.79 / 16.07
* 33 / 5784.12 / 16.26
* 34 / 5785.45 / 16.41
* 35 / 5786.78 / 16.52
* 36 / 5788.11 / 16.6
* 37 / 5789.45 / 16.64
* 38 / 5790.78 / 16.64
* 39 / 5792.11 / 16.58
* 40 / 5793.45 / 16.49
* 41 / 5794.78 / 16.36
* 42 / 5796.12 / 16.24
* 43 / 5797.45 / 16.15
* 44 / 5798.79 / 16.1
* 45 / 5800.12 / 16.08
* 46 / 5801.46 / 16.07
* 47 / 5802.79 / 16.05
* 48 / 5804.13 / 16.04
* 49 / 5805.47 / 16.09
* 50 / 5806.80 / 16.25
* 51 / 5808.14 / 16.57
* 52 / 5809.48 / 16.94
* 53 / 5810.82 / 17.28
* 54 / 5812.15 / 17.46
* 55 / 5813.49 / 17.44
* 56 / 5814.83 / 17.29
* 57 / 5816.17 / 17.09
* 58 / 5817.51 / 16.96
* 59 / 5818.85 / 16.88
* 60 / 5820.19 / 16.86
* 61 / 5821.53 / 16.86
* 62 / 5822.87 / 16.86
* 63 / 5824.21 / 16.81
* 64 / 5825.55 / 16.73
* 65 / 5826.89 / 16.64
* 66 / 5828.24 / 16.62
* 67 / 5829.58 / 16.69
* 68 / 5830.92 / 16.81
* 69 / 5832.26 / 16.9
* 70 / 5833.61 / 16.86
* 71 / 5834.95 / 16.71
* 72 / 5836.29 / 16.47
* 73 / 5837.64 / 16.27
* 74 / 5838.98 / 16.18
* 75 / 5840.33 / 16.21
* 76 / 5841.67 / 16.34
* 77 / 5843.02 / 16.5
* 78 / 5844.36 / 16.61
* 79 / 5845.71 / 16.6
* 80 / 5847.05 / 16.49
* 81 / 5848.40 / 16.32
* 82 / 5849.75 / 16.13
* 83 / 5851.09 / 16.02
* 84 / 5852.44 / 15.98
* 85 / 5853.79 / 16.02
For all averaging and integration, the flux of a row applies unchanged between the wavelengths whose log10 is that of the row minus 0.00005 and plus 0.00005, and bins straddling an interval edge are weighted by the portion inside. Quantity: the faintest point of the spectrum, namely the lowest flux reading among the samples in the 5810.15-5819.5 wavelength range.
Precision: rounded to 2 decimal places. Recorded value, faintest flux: 16.88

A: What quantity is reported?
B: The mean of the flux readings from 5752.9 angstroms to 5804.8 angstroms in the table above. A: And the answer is 16.3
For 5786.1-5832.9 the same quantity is 16.6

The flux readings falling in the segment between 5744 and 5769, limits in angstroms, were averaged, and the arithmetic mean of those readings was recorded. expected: 16.3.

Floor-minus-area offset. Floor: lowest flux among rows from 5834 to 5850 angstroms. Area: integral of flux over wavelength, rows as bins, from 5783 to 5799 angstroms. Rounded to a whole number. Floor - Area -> -247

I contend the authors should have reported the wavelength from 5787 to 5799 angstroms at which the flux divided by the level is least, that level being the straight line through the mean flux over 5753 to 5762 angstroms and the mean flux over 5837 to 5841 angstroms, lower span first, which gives 5798.79 angstroms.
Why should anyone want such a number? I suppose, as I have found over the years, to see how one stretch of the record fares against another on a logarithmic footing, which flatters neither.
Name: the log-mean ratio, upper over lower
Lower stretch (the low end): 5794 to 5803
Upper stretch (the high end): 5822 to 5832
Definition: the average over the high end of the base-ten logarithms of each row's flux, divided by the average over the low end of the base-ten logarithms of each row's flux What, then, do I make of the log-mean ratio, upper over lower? 1.01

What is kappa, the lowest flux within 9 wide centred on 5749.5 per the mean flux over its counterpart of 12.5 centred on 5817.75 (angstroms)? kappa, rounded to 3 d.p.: 0.942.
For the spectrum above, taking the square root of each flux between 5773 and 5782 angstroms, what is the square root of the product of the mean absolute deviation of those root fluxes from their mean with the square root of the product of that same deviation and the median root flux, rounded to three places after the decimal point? 0.091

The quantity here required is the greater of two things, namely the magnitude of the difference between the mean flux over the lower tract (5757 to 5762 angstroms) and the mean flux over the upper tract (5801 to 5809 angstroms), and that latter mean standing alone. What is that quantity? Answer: 16.2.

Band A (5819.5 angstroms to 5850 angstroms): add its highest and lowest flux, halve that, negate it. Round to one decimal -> -16.5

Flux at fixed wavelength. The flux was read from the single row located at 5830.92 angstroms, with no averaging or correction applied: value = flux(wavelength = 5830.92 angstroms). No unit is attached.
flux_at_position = 16.81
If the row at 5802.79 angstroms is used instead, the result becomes 16.05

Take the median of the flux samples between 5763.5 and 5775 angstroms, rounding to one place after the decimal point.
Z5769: 16.4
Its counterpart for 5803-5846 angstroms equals 16.7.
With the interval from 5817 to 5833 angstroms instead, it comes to 16.8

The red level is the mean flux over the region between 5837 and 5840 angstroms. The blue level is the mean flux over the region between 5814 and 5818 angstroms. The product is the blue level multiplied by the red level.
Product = 278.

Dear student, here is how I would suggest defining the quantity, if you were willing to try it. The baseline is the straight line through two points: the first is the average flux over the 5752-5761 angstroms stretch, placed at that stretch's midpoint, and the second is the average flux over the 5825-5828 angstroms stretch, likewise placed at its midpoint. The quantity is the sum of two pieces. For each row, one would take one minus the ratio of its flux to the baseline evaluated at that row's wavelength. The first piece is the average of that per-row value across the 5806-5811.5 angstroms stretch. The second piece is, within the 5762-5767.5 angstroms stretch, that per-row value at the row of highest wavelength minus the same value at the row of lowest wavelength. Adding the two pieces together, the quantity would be -0.03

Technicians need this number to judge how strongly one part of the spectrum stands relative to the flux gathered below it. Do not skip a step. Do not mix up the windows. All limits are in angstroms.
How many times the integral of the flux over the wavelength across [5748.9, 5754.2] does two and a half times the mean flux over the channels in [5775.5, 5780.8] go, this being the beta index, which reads 0.463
